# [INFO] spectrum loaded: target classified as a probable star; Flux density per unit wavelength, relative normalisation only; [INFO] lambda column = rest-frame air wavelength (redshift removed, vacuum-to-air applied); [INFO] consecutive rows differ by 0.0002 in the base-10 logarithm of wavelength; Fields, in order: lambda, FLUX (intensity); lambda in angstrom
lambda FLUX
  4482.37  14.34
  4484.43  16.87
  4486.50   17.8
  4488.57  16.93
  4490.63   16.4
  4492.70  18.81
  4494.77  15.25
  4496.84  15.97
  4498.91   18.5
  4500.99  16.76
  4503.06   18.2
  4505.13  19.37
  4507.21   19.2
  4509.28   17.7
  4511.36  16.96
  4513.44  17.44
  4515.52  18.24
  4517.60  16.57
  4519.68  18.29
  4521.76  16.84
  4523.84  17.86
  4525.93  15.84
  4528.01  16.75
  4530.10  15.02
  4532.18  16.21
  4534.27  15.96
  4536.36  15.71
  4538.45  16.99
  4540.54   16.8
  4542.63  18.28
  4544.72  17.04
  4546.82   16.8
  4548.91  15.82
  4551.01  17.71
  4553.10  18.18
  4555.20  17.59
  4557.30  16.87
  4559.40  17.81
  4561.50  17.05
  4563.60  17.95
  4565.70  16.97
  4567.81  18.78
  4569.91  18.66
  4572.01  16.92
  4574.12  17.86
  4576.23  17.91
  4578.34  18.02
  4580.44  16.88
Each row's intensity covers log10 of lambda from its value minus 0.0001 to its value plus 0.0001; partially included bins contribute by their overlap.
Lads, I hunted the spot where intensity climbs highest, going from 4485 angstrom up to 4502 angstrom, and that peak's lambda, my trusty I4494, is 4492.70 angstrom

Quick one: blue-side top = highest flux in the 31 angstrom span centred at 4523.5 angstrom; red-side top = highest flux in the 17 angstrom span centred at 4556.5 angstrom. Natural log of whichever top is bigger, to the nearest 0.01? 2.91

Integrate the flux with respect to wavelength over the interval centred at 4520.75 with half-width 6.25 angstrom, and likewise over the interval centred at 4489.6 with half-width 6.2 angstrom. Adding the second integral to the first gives 427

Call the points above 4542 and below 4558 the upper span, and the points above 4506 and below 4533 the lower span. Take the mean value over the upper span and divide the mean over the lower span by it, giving 0.99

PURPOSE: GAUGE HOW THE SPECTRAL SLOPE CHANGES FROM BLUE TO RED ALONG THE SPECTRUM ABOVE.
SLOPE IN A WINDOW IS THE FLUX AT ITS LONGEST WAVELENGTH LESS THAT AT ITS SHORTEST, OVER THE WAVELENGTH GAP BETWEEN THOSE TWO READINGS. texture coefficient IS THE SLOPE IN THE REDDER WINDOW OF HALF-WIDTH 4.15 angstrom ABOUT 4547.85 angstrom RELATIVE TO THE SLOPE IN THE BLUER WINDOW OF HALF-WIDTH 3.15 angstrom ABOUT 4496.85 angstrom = 0.1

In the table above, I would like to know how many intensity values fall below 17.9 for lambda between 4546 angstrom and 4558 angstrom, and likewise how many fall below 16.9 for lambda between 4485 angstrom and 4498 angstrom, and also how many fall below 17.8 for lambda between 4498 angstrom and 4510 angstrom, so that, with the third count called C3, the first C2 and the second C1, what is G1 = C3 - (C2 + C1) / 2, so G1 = -2.0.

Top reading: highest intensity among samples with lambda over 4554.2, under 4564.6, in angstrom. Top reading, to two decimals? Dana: 17.95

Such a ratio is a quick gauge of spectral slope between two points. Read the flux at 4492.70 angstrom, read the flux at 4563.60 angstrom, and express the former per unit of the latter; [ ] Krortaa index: 1.05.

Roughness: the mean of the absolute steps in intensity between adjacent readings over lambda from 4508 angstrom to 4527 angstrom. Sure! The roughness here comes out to 1.2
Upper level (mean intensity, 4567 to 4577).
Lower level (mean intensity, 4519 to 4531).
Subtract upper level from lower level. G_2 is -1.3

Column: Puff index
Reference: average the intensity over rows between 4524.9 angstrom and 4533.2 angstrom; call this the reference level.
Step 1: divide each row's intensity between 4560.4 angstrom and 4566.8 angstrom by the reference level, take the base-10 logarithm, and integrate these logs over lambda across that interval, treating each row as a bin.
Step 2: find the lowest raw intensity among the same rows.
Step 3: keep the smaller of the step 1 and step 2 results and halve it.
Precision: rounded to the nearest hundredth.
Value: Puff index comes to 0.11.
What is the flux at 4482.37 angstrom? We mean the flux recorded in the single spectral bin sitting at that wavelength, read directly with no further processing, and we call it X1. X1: 14.34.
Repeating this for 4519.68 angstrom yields 18.29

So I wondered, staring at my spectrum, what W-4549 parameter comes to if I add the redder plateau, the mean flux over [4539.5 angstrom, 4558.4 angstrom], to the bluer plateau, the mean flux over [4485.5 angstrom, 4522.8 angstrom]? 34.7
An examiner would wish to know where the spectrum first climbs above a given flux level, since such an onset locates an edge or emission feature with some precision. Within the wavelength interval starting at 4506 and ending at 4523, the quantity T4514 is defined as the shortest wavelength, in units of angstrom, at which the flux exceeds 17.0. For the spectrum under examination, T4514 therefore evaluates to 4507.21 angstrom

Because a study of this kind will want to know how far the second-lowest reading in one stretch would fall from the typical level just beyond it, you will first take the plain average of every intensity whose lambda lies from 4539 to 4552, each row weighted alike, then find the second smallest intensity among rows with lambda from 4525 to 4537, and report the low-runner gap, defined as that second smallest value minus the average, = -1.4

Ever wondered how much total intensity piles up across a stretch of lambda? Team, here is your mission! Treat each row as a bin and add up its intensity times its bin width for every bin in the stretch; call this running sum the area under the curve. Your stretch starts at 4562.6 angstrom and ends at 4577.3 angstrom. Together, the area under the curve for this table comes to 263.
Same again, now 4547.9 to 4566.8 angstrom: 327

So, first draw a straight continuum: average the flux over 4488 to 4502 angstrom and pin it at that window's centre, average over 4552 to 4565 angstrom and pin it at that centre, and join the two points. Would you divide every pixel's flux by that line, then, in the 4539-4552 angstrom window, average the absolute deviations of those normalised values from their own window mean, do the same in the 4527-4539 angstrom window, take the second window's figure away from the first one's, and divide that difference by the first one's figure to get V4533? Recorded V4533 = 0.1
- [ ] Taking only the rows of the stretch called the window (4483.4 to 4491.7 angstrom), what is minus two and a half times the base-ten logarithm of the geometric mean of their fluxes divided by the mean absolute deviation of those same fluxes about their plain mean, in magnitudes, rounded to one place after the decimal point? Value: -4.1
